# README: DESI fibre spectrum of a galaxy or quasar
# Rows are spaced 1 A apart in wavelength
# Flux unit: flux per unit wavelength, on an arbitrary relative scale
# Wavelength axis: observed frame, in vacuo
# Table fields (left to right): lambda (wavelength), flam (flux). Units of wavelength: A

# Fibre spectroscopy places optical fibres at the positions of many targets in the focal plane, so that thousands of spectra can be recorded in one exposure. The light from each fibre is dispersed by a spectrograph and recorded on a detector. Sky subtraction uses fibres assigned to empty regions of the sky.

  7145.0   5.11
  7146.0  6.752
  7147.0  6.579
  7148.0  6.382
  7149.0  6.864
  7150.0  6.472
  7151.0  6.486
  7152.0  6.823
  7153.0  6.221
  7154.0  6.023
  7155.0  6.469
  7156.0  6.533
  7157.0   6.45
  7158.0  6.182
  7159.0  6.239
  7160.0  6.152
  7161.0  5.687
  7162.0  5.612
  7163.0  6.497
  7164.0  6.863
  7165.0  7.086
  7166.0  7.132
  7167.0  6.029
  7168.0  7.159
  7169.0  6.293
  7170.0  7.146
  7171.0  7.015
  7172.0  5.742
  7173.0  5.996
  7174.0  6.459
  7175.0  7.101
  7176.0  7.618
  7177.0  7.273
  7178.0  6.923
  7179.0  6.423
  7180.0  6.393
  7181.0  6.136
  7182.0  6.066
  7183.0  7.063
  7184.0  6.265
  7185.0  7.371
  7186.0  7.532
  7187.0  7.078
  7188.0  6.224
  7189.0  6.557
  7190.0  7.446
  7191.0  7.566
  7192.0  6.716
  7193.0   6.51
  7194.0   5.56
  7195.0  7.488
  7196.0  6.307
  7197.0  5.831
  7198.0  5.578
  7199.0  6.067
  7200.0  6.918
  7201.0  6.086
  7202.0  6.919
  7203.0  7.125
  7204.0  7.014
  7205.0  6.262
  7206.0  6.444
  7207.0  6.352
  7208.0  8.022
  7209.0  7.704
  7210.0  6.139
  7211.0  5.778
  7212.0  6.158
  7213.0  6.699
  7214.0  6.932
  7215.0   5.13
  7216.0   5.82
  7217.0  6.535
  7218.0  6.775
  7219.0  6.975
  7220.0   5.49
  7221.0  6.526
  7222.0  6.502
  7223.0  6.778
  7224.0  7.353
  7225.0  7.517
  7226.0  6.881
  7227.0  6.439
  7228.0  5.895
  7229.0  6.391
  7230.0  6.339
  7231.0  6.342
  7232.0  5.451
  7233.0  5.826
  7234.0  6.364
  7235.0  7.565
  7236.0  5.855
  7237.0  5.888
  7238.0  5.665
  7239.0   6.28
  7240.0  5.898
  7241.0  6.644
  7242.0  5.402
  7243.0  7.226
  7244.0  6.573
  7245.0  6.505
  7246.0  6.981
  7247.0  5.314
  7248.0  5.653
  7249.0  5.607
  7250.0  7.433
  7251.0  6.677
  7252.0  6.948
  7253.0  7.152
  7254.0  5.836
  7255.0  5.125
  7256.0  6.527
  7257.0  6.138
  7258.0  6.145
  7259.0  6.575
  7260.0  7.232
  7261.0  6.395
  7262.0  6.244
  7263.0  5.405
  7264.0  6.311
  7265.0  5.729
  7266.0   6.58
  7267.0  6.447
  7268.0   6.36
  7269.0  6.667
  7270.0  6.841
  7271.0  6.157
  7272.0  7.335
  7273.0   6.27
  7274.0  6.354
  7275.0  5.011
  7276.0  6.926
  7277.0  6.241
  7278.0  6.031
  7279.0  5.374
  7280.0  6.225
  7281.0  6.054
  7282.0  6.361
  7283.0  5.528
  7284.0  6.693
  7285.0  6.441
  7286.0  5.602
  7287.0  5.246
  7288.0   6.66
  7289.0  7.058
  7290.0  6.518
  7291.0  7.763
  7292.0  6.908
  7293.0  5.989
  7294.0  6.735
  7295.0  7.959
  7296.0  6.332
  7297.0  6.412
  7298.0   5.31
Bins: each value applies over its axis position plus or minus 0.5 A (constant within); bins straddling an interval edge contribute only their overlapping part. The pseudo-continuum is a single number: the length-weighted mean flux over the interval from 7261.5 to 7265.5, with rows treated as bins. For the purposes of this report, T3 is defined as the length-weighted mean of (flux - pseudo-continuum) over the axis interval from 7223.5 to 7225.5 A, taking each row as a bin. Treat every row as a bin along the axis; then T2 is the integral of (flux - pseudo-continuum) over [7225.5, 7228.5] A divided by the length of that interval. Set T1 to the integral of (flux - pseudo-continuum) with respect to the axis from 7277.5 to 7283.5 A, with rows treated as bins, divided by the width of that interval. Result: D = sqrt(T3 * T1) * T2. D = 0.05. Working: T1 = 0.01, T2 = 0.48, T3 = 1.5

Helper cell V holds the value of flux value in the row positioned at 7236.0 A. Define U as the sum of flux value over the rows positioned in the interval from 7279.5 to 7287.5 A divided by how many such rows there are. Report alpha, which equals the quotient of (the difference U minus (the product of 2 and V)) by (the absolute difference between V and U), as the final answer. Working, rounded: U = 6.02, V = 5.855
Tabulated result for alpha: -35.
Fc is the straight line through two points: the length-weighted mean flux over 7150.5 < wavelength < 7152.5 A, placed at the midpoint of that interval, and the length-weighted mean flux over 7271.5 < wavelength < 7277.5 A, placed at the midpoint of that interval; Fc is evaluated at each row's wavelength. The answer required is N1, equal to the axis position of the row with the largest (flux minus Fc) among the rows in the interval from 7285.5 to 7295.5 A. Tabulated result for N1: 7295.0 A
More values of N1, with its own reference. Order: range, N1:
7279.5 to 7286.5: 7284.0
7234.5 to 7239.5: 7235.0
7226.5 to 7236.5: 7235.0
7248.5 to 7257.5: 7250.0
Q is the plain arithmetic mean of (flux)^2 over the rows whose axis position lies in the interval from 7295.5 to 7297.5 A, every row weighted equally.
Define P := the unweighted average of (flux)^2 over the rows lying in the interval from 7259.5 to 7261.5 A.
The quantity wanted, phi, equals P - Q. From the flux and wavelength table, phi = 6.0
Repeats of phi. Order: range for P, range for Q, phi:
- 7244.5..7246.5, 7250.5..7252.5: -0.9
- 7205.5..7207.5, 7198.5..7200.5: -1.4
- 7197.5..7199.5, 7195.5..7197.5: -2.9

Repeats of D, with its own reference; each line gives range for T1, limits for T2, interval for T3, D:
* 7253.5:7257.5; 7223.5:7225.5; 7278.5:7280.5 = 0.07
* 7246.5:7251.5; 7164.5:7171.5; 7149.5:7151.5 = 0.32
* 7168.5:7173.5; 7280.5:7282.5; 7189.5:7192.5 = 0.24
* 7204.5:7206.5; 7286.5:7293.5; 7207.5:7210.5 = 0.51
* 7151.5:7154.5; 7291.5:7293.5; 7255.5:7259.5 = 0.23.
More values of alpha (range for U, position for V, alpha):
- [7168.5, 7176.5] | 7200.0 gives -29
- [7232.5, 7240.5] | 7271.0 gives -578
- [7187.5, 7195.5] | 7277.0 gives -11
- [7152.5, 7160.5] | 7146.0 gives -15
